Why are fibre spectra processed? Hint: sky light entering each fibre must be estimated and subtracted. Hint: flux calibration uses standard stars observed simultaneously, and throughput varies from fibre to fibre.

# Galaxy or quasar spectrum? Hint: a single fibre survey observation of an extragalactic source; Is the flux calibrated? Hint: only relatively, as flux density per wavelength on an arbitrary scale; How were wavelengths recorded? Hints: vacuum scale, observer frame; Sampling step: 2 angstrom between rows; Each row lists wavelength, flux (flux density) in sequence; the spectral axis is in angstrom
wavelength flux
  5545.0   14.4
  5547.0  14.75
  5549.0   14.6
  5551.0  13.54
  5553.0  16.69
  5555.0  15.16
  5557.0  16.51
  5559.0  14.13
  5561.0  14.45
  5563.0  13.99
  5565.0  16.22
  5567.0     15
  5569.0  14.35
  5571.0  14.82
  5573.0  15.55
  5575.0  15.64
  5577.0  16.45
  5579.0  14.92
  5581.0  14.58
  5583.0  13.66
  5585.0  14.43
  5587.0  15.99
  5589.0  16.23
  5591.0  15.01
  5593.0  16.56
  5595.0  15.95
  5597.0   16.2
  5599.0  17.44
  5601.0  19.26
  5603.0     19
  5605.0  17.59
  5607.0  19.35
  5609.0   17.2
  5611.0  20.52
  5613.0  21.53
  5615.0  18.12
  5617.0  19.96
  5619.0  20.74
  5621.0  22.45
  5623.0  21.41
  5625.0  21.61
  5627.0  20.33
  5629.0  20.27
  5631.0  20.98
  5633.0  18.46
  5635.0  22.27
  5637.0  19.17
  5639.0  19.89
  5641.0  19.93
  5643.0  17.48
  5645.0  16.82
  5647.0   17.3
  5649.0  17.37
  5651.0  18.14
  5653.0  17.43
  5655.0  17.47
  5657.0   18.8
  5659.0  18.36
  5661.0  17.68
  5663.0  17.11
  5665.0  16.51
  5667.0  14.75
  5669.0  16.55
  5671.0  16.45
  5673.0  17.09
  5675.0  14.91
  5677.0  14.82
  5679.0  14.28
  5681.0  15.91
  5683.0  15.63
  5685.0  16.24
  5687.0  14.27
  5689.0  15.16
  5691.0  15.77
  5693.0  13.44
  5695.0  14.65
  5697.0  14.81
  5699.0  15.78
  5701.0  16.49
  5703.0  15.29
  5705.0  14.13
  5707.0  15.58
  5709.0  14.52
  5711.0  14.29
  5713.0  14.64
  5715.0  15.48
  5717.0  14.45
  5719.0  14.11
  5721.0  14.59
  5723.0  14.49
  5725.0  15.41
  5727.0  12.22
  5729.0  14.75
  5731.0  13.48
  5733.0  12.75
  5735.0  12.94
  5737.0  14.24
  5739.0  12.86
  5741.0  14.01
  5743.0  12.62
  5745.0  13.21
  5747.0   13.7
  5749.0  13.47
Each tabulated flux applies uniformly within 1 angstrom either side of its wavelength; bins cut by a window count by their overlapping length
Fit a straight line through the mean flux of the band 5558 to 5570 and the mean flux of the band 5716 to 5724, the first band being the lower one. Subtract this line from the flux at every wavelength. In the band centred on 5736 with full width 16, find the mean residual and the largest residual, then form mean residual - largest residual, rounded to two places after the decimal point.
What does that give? -1.28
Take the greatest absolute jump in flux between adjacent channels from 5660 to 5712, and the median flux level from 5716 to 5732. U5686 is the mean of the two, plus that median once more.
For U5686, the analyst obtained 23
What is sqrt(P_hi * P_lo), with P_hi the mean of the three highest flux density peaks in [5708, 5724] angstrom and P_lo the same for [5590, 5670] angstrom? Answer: 18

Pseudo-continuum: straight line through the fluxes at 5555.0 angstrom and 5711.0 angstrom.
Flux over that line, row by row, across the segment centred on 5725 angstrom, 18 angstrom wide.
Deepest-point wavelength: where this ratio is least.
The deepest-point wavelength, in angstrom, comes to 5727.0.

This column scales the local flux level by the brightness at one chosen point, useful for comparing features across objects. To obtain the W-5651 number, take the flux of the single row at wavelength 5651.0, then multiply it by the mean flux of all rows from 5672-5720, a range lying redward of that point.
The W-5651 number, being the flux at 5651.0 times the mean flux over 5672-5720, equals 273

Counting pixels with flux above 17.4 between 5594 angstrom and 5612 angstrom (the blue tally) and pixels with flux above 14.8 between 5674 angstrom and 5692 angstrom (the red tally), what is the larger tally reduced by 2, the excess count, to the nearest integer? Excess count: 5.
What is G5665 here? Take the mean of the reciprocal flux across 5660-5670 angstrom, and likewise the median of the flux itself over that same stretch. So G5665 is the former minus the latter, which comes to -16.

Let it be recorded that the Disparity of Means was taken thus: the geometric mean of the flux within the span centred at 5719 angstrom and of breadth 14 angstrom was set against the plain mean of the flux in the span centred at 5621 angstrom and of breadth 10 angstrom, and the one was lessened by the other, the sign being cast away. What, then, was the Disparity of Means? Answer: 7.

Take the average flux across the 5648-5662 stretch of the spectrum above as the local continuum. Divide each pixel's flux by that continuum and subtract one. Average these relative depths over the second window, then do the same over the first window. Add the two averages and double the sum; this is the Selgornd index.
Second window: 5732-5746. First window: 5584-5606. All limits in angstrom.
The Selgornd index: -0.65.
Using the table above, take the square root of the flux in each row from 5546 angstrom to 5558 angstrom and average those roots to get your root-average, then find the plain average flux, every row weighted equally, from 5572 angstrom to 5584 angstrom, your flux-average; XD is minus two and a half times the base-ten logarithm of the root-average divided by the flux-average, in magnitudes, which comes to 1.47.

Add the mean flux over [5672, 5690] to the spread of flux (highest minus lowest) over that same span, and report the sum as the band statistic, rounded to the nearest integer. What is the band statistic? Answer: 18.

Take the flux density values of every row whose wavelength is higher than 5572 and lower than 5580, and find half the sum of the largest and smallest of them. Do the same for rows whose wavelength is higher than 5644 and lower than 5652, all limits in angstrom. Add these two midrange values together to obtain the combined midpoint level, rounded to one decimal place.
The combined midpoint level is 33.2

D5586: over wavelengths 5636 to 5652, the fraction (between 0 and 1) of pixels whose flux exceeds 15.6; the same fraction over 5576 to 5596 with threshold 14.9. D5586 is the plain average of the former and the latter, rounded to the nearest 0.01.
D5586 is 0.85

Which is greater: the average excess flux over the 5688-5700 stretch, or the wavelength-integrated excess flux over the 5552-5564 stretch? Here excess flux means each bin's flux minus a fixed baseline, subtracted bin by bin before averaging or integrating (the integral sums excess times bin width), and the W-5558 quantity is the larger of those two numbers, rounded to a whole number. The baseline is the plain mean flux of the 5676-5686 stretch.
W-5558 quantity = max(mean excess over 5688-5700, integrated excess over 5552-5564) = 0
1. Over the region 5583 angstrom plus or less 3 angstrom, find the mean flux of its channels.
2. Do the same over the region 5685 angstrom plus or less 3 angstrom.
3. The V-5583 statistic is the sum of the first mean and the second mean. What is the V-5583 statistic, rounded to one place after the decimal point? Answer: 29.6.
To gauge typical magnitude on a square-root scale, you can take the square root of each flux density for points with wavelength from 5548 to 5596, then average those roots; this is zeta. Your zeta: 3.89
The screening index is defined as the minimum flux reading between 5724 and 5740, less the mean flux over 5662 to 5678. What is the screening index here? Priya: -3.80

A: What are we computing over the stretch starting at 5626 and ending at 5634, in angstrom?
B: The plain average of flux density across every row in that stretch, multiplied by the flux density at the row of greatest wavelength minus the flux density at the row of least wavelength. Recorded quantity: -37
